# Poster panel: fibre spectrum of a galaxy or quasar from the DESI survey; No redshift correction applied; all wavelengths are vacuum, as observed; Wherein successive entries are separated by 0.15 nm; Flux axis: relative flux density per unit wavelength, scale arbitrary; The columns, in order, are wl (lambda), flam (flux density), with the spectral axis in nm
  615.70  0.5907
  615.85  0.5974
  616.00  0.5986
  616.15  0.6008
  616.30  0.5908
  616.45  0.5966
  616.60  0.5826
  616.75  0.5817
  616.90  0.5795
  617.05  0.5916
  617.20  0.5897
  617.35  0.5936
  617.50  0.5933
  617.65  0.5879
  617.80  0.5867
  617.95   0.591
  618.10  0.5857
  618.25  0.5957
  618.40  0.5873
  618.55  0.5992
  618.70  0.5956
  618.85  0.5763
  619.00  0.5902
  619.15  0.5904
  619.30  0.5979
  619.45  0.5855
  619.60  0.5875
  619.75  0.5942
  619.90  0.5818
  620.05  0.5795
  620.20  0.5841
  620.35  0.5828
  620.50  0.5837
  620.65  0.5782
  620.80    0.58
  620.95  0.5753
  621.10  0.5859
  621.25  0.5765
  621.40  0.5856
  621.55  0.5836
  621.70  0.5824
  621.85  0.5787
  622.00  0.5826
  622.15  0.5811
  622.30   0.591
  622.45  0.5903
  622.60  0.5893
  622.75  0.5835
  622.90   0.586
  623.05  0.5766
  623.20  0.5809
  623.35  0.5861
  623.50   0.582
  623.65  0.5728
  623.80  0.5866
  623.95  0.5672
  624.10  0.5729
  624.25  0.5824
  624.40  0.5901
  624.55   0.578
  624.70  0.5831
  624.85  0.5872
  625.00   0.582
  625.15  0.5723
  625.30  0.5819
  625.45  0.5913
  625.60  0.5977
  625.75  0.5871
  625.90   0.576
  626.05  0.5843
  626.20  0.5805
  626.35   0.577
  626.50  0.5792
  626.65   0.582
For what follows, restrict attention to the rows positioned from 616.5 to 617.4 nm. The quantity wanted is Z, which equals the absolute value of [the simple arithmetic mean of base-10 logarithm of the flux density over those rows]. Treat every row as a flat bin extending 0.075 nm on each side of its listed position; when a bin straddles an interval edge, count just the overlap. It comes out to 0.2318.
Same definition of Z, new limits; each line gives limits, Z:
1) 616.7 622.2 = 0.2321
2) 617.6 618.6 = 0.2288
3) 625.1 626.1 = 0.2334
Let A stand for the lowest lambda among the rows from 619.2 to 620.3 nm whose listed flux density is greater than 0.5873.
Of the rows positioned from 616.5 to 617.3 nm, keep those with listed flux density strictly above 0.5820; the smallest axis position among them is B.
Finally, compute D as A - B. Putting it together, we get 2.70 nm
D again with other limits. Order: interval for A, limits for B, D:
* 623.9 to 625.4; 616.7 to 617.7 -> 7.35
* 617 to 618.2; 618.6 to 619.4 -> -1.65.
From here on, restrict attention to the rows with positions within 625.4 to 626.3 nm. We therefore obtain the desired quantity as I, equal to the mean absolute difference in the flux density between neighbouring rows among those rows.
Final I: 0.0080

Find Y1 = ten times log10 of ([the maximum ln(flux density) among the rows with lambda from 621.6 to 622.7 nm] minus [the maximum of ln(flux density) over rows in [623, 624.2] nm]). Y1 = -21.3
